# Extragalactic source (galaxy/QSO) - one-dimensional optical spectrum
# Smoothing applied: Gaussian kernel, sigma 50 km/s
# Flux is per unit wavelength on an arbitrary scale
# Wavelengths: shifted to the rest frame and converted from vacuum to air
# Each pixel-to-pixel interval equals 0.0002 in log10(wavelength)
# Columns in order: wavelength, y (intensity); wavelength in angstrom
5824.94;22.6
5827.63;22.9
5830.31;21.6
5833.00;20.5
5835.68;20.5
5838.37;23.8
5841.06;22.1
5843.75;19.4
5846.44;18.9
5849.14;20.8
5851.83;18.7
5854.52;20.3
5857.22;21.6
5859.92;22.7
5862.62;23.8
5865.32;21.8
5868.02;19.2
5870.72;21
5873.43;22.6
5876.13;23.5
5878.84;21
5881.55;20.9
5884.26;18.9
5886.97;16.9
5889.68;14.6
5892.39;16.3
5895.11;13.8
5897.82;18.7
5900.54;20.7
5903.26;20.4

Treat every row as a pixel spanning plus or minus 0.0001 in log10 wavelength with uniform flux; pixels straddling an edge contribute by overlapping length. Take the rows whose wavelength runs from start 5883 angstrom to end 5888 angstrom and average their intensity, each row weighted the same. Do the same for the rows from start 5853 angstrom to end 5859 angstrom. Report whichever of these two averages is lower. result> 17.9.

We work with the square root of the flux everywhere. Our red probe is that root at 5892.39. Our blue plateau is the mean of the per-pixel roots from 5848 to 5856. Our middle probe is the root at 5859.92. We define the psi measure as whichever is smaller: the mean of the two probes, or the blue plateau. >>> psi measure 4.40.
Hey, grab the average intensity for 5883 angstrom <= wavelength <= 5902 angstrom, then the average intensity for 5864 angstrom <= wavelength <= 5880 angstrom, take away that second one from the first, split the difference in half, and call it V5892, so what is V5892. -2.2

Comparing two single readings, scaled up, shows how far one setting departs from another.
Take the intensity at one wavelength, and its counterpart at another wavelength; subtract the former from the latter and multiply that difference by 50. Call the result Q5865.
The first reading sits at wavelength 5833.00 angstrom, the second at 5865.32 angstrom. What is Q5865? 65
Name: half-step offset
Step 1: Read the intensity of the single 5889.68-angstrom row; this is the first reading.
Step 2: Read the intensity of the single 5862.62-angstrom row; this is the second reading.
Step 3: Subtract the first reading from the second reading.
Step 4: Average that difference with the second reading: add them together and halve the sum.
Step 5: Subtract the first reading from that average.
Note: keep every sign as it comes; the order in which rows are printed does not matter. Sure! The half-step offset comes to 1.9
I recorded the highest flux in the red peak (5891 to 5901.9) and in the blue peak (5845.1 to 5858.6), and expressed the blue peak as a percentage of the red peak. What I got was 104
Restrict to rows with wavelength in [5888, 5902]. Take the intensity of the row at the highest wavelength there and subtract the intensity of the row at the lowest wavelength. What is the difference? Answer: 6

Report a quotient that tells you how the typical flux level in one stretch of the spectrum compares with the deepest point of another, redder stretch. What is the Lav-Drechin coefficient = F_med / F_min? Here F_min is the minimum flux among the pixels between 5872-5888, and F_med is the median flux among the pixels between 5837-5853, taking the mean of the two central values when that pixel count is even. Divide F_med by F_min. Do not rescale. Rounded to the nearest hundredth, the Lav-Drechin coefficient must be 1.19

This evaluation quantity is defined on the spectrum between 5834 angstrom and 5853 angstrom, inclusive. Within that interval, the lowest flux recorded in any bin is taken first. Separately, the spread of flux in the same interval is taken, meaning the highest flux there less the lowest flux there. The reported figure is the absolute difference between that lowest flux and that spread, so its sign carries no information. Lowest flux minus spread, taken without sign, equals 14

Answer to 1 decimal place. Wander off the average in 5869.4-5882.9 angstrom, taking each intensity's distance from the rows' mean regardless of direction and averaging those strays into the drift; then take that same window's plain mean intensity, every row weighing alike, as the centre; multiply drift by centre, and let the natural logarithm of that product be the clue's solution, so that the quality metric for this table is 3.1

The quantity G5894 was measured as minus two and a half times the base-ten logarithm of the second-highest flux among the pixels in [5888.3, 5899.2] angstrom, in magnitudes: -3.03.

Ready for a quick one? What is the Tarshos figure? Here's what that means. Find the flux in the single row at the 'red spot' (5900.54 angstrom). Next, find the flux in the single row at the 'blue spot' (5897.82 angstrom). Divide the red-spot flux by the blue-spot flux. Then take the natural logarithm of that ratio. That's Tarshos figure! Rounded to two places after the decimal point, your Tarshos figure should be 0.10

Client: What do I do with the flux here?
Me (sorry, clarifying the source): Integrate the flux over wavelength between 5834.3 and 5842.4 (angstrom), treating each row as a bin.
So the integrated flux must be 179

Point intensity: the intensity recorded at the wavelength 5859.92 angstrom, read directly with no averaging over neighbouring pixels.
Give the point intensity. 22.7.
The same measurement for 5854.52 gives 20.3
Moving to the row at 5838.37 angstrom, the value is 23.8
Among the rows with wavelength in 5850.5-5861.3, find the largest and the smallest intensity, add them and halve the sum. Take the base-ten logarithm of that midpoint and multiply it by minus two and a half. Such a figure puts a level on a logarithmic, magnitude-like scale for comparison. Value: -3.29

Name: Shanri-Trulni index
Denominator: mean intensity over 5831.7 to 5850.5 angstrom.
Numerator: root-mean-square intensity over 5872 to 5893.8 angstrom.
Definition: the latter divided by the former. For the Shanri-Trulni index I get 0.94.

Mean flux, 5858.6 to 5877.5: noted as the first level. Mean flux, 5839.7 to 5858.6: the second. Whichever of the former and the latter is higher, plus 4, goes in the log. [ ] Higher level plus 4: 26.1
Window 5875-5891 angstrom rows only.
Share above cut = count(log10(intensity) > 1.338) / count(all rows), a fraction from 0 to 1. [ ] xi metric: 0.17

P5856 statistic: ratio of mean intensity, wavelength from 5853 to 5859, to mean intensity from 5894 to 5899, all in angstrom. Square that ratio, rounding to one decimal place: 1.7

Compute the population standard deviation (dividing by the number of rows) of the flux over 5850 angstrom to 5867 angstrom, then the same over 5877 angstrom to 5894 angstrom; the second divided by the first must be 1.4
